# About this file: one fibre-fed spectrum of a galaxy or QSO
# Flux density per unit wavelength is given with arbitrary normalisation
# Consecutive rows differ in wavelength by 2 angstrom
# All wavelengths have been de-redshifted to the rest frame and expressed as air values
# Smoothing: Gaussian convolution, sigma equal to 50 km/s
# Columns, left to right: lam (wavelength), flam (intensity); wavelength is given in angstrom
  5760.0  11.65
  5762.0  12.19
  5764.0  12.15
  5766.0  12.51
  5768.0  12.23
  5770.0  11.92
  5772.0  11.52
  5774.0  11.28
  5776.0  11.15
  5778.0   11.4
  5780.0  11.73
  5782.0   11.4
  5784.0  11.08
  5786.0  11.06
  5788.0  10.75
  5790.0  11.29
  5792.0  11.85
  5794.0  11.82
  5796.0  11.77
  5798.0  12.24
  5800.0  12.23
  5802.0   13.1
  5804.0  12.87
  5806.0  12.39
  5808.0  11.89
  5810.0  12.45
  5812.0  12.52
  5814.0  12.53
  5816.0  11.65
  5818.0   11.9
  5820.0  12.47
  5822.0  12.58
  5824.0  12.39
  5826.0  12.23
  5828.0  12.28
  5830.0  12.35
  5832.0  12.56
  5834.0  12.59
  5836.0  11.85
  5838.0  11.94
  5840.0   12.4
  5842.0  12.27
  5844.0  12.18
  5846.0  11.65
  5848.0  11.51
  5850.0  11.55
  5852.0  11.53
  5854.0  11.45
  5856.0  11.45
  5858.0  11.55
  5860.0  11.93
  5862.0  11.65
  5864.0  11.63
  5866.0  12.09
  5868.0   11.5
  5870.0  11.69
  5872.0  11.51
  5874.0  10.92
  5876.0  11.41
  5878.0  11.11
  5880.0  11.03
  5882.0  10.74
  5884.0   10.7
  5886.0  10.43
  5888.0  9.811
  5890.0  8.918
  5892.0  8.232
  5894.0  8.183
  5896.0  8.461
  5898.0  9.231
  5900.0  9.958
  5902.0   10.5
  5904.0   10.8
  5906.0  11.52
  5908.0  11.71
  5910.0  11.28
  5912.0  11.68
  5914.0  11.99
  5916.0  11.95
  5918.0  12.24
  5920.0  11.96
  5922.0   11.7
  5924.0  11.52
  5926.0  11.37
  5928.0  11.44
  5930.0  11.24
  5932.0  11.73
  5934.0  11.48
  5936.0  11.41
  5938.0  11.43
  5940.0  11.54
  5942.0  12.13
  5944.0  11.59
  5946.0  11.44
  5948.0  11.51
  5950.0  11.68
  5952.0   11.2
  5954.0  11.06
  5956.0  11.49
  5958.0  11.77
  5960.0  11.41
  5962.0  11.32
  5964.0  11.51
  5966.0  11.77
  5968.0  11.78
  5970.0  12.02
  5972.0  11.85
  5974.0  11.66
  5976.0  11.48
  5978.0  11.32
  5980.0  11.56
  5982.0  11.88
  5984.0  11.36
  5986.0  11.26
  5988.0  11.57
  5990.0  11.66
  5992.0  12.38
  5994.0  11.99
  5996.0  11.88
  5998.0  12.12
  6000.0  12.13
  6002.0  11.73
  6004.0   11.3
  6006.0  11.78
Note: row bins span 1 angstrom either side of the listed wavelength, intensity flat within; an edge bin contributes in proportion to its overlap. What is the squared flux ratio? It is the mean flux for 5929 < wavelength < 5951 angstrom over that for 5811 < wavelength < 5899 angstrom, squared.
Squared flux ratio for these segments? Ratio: 1.03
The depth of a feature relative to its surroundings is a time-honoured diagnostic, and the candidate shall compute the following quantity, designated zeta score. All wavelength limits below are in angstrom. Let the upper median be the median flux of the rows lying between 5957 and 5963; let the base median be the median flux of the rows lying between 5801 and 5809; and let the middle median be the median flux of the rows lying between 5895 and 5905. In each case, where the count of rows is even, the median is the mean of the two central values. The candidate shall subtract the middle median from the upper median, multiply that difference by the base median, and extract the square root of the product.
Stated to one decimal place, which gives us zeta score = 4.3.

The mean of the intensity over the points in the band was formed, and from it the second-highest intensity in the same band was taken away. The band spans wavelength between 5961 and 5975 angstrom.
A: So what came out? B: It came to -0.15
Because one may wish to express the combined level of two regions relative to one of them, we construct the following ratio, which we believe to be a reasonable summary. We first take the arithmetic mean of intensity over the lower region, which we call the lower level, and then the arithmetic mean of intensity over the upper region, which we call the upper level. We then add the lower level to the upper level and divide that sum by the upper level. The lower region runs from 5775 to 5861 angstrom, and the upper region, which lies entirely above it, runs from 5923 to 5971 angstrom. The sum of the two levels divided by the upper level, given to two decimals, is 2.04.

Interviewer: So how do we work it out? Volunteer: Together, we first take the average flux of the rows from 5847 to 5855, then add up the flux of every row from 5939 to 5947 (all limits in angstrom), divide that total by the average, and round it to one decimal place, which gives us 4.1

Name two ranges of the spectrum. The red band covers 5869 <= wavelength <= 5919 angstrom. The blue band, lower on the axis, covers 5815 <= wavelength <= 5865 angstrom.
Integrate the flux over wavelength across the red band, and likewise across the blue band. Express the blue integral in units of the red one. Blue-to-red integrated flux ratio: 1.13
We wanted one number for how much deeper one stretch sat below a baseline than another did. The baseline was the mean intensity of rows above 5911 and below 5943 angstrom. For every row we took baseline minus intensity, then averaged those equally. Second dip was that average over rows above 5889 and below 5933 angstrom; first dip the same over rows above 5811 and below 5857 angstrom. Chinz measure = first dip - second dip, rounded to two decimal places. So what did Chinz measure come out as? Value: -1.28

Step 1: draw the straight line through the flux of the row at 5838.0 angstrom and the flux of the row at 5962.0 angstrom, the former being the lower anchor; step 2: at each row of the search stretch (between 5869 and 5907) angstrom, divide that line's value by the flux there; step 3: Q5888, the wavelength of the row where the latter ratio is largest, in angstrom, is 5894.0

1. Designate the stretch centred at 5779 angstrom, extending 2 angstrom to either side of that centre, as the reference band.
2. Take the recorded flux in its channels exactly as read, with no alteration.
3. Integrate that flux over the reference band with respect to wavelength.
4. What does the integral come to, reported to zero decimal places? 46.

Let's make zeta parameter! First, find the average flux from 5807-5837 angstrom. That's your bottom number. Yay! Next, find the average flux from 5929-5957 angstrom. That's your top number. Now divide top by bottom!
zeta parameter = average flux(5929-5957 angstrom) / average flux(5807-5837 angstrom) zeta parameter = 0.94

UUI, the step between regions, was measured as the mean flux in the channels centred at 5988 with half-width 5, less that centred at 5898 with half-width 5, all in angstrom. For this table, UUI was 2.4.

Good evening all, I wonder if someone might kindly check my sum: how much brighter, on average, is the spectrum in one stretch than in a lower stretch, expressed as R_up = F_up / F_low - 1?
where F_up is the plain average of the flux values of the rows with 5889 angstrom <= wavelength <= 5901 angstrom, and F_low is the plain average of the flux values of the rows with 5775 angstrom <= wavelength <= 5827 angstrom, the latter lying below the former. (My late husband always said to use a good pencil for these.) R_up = -0.26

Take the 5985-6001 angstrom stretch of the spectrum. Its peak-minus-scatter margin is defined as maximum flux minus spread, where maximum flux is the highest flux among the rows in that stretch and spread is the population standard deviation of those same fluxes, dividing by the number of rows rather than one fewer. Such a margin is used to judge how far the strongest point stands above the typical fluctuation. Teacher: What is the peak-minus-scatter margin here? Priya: 12.0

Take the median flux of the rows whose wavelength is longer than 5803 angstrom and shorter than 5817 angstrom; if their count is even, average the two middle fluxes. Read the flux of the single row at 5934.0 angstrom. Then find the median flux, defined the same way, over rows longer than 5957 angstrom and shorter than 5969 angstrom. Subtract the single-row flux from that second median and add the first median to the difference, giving 12.6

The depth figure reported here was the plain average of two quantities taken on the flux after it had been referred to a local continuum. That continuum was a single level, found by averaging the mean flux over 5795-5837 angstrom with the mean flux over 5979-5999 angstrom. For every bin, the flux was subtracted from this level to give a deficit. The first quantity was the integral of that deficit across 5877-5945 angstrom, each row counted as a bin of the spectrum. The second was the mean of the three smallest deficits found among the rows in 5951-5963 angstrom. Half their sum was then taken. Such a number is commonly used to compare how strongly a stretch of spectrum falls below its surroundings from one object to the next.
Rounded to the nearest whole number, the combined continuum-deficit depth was 39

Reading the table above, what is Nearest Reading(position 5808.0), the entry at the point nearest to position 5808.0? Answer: 11.89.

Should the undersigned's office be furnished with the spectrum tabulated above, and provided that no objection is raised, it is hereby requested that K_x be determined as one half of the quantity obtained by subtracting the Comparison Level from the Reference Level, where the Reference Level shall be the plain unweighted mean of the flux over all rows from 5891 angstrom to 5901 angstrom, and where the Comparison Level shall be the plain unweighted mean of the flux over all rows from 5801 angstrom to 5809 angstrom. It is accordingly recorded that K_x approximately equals -1.9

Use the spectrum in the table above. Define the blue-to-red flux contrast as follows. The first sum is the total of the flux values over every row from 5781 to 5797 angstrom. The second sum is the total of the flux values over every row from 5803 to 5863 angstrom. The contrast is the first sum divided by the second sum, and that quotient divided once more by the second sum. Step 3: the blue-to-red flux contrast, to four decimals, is 0.0007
